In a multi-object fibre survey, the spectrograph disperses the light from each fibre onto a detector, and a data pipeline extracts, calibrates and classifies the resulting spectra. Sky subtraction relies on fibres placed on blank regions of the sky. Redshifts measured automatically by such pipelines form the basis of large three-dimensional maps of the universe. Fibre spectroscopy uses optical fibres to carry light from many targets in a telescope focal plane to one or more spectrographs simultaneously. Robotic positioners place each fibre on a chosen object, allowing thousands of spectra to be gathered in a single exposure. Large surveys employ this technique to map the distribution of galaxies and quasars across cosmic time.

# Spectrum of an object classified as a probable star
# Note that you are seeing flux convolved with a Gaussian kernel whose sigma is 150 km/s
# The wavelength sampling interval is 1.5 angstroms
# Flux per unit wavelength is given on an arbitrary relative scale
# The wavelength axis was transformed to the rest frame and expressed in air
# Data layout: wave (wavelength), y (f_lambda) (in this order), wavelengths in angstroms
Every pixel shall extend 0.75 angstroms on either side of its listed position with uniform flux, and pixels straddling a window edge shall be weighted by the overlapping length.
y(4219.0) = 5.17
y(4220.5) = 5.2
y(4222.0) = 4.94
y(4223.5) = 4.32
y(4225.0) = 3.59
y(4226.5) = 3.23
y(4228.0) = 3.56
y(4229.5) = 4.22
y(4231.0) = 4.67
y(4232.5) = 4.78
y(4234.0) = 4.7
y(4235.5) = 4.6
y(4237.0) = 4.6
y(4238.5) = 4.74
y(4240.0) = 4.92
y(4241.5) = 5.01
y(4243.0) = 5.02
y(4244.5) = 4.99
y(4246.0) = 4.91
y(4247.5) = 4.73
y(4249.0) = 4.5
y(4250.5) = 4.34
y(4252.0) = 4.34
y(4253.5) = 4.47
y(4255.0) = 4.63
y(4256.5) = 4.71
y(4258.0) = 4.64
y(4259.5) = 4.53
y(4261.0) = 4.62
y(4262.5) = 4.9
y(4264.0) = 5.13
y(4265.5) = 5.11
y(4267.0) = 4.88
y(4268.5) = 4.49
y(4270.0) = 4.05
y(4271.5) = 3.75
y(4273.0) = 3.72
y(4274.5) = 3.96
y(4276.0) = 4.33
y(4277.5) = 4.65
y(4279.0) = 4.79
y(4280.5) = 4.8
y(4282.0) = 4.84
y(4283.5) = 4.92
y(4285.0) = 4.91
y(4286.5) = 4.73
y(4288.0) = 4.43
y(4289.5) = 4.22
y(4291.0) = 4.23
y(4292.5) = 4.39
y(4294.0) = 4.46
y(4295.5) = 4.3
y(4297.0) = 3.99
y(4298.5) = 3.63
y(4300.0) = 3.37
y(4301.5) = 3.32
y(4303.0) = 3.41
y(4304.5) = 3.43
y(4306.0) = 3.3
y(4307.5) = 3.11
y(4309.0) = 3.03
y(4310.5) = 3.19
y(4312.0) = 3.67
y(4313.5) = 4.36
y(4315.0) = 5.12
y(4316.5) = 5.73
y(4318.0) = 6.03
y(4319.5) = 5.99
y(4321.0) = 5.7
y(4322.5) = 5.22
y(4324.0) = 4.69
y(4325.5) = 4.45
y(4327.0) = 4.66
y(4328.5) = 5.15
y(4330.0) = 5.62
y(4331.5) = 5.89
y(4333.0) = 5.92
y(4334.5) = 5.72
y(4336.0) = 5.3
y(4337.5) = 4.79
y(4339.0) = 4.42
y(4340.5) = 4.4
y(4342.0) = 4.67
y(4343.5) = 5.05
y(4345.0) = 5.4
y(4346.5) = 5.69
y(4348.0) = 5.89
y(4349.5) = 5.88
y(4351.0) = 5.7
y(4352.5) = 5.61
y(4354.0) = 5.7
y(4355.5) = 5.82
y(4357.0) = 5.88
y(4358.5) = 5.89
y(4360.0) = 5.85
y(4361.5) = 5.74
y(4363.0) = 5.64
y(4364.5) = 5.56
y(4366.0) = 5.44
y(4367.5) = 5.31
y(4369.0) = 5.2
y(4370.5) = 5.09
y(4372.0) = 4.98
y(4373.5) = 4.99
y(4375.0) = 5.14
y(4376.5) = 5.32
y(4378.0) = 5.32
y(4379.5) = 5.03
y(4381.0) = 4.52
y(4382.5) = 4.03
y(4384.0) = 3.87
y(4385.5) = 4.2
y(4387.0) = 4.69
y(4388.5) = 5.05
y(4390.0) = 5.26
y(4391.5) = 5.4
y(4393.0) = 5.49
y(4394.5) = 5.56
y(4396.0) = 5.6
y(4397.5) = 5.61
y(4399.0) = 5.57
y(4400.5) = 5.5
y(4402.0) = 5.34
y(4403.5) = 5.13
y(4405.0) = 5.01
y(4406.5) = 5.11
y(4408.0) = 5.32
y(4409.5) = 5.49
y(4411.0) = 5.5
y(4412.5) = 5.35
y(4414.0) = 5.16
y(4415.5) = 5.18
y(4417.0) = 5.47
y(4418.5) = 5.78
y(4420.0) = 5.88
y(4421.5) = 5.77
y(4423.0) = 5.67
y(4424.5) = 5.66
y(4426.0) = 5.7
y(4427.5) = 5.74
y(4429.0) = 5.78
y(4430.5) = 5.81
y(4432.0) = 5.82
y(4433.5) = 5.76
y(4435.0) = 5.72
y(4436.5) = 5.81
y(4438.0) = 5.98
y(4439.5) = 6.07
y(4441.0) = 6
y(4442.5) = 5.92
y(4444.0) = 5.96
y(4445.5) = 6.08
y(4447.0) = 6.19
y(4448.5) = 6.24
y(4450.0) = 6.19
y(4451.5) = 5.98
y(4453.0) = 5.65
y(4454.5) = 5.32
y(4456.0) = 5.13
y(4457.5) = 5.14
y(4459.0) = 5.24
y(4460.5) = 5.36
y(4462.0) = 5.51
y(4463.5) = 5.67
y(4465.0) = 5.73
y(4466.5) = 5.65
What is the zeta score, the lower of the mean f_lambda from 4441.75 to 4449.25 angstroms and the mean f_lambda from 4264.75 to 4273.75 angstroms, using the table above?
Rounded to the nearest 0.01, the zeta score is 4.33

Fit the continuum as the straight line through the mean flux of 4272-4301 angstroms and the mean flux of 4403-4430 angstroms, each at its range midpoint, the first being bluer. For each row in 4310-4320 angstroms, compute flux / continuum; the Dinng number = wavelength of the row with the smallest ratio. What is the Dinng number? 4310.5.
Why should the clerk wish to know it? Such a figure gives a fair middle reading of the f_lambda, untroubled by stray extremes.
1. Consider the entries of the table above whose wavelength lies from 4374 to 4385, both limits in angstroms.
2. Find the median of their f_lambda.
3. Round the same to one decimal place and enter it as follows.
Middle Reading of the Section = 5.0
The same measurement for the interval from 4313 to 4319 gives 5.4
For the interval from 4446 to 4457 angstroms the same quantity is 6.0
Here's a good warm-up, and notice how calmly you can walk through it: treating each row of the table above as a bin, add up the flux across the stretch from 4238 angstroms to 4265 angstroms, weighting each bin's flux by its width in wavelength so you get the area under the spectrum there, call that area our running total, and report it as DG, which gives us 128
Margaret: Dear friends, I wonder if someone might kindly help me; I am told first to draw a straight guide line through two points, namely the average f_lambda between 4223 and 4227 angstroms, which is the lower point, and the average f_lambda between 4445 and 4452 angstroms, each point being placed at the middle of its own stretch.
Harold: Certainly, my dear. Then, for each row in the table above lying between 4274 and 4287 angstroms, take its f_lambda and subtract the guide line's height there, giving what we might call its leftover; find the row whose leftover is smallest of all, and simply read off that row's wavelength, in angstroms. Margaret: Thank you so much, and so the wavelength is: 4274.5 angstroms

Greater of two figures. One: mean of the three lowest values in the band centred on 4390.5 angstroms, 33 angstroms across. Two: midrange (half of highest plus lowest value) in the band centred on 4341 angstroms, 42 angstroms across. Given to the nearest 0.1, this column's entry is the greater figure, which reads 5.2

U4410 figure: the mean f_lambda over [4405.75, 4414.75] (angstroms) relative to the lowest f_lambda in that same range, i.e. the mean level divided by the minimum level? 1.04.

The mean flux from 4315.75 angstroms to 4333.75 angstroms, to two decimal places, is 5.42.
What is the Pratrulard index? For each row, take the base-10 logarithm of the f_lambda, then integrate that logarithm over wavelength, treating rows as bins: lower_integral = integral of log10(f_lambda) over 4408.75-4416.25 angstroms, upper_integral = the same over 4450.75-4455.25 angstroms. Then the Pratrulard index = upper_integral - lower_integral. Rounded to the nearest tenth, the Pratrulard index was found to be -2.1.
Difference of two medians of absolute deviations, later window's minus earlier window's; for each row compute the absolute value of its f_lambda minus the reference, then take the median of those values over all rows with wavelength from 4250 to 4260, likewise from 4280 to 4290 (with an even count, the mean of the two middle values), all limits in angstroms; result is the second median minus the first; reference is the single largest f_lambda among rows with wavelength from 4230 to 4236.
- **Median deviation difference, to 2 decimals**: -0.12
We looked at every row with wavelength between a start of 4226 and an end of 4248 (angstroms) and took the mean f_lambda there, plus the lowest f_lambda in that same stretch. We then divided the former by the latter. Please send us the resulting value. 1.42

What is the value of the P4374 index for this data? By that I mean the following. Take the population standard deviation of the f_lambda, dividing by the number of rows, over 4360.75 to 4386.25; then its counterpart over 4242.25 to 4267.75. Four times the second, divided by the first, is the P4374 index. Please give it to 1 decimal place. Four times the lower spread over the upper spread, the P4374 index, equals 1.8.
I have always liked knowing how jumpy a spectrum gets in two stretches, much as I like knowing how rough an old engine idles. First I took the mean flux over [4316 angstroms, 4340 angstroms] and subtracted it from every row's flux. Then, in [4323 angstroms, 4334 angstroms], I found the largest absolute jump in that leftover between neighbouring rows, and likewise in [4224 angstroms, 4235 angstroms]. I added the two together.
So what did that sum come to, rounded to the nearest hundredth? 1.15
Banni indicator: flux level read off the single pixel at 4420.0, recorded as 5.88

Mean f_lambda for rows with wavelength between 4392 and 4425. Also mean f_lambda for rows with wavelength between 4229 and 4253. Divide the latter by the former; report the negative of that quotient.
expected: -0.86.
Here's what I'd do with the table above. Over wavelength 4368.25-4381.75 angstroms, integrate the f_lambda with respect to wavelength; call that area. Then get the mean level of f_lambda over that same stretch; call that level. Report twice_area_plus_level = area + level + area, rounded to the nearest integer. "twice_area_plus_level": 142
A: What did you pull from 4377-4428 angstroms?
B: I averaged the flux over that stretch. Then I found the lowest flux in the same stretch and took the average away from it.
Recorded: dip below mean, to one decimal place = -1.4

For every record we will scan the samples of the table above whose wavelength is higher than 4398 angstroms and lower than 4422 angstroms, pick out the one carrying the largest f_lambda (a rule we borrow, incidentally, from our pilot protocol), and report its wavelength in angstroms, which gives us 4420.0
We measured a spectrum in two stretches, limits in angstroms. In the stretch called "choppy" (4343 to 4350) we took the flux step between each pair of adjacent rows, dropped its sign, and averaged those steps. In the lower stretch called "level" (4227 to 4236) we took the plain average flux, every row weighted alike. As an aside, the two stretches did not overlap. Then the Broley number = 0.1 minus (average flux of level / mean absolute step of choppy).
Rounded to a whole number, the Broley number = -21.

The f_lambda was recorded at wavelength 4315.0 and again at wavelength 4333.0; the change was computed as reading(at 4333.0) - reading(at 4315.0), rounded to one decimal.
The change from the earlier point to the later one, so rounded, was 0.8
